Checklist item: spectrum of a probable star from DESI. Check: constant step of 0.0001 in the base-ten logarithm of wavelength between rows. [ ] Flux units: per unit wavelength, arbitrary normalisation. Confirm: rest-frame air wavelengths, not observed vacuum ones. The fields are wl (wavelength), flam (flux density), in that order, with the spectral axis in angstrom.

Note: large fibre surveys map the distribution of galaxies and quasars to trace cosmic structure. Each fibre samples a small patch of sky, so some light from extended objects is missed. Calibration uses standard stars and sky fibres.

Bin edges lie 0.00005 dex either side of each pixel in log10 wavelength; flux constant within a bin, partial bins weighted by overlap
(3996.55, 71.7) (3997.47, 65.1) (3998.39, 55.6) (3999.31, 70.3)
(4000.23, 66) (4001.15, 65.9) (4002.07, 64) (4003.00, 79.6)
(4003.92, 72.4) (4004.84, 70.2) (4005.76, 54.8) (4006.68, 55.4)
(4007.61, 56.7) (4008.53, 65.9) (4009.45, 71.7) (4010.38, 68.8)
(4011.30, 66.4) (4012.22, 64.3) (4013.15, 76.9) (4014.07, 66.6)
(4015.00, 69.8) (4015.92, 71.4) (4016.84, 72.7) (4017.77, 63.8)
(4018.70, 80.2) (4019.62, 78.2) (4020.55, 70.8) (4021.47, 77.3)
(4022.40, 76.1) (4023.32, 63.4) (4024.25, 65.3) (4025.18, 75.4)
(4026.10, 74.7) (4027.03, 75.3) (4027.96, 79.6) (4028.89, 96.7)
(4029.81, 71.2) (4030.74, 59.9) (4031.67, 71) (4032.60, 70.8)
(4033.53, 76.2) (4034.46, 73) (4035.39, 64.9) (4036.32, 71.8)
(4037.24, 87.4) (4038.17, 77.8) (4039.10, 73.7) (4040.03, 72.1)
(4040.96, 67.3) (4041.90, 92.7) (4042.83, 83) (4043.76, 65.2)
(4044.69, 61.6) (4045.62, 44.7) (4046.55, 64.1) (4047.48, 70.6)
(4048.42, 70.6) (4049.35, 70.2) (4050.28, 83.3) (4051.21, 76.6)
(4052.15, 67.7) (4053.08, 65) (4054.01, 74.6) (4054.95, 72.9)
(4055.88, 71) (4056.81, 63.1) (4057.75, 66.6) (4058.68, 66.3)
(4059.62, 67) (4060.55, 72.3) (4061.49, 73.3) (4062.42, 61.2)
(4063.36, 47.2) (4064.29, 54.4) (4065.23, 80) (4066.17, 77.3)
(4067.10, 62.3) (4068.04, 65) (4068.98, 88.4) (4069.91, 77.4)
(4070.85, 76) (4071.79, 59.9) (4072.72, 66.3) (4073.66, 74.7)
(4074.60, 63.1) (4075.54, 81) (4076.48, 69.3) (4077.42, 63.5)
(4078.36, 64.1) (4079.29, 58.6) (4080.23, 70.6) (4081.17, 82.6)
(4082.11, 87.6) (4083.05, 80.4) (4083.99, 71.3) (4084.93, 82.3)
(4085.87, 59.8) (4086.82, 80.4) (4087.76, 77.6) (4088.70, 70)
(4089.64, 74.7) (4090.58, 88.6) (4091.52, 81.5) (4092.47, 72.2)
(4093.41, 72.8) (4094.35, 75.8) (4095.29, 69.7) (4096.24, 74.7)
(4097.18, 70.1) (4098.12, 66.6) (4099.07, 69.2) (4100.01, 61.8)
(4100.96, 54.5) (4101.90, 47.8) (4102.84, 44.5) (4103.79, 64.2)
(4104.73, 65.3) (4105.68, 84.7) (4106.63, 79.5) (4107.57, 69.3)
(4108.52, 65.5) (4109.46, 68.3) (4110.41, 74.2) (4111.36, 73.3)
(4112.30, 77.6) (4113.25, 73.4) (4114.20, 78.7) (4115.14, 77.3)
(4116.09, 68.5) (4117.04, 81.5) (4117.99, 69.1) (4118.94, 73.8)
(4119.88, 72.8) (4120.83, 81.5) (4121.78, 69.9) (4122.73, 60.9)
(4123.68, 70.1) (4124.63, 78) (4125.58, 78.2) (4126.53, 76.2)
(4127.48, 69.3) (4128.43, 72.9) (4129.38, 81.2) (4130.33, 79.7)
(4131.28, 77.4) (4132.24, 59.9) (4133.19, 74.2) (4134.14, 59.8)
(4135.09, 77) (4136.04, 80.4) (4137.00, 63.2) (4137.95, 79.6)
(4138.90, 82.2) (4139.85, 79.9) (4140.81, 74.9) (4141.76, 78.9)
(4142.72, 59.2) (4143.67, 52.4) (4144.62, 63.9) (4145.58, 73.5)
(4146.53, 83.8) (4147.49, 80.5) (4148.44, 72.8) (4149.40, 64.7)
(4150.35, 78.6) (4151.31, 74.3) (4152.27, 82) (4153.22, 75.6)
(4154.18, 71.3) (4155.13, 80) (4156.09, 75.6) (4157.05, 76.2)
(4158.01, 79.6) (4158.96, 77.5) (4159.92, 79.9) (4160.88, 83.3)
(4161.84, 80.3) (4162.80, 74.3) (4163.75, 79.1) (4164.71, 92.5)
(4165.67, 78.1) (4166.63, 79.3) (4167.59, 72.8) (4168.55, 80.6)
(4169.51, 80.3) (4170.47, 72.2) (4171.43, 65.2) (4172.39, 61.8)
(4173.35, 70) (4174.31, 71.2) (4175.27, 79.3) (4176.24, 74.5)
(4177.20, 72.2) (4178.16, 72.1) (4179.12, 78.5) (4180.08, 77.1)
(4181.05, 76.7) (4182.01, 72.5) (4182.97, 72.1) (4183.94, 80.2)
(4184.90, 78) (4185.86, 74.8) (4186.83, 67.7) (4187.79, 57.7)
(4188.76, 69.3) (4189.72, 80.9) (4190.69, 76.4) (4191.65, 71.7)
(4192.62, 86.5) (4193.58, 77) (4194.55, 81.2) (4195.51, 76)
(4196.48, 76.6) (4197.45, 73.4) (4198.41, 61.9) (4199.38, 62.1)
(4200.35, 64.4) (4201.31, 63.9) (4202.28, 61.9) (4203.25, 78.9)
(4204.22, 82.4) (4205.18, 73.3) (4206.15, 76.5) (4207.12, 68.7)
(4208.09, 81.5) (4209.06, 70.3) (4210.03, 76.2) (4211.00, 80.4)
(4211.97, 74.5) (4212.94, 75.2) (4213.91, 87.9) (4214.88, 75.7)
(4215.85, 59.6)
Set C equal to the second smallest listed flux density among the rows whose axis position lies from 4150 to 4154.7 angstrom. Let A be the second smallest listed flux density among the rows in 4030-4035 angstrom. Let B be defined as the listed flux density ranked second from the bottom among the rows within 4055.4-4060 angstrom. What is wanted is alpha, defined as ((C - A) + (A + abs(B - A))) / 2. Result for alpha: 39.4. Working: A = 70.8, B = 66.3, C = 74.3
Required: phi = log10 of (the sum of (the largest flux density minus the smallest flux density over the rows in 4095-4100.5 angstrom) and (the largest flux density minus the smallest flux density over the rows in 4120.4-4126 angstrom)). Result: 1.53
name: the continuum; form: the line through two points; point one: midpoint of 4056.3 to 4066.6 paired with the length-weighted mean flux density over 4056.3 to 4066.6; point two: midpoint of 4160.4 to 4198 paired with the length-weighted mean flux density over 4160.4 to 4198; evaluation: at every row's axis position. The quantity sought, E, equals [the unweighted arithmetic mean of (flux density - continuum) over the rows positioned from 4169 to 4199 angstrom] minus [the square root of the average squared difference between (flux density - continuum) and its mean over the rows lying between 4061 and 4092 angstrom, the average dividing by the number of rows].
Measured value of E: -12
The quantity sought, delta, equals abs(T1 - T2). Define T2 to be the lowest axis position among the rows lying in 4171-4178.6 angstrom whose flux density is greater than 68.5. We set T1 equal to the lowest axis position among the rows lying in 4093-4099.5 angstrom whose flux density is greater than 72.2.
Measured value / 79.9 angstrom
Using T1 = 4093.41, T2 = 4173.35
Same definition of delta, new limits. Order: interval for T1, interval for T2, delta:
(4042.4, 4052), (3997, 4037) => 43.5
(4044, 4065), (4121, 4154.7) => 71.5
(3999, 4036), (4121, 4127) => 118.8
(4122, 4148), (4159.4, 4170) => 35.3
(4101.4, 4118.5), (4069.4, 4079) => 35.8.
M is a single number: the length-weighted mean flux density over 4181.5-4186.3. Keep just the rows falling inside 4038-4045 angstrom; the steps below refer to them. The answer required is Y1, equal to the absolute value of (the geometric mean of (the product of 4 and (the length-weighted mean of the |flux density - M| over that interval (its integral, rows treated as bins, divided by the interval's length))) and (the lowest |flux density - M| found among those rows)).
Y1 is 8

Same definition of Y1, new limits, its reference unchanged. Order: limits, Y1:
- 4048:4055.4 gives 4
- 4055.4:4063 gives 9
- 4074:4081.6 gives 14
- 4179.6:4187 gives 3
